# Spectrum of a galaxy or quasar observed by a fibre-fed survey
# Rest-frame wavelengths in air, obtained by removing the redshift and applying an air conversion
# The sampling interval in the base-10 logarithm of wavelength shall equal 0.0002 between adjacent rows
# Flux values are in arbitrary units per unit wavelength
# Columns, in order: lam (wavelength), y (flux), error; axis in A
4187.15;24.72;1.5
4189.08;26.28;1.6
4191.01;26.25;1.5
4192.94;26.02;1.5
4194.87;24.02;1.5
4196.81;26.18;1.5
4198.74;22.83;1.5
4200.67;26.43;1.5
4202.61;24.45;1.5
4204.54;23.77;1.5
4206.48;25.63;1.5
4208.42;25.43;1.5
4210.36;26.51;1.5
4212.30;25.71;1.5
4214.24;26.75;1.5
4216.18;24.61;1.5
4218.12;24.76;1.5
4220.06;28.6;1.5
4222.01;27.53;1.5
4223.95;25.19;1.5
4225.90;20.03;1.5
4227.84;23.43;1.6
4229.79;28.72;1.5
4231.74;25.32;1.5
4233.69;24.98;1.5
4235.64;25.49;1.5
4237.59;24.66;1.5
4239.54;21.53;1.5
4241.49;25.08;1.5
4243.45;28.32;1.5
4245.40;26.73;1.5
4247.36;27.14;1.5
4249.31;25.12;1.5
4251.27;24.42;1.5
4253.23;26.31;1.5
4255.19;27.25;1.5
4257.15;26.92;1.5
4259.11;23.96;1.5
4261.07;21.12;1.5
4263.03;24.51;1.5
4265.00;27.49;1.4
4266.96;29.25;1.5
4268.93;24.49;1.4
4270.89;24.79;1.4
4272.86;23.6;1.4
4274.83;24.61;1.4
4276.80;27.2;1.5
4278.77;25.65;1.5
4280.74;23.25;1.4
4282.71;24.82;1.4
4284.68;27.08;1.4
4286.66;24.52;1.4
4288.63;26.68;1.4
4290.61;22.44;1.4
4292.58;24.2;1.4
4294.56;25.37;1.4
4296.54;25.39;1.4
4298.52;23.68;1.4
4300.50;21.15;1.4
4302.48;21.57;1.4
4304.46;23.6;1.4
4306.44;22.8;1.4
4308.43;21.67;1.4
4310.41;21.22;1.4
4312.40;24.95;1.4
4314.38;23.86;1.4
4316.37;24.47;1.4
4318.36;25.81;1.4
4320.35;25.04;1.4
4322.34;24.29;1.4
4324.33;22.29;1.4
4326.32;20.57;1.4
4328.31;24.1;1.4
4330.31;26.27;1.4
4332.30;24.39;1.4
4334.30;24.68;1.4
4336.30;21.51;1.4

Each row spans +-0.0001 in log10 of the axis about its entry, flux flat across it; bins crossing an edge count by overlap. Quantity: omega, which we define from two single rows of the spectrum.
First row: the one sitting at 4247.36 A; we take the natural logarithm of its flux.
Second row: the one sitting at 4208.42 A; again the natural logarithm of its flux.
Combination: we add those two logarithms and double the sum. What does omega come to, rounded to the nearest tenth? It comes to 13.1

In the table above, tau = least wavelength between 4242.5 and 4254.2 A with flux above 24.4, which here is 4243.45 A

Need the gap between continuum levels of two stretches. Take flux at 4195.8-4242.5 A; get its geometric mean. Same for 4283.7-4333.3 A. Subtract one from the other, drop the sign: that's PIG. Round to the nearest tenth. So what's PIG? 1.2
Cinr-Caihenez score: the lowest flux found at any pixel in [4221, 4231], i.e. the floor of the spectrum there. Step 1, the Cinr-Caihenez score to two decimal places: 20.03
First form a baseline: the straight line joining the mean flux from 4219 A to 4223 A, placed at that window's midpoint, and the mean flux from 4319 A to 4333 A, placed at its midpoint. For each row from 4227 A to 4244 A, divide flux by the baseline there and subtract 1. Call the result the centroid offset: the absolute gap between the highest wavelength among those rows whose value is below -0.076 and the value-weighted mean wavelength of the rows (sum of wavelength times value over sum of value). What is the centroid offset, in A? 6.4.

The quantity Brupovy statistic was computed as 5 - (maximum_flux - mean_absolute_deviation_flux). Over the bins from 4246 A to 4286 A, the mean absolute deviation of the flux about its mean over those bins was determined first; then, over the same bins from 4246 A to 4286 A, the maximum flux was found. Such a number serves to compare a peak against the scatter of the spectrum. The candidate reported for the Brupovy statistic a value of -22.7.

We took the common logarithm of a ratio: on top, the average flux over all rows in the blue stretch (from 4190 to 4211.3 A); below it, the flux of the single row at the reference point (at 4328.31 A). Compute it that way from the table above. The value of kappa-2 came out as 0.020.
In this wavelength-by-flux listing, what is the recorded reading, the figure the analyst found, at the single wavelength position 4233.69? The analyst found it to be 24.98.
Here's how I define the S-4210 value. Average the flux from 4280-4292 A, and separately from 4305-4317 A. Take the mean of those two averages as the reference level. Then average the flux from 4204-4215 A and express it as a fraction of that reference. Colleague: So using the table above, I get 1.07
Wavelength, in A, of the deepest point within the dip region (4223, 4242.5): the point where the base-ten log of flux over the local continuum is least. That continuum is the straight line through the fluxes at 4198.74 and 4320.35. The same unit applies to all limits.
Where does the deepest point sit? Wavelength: 4225.90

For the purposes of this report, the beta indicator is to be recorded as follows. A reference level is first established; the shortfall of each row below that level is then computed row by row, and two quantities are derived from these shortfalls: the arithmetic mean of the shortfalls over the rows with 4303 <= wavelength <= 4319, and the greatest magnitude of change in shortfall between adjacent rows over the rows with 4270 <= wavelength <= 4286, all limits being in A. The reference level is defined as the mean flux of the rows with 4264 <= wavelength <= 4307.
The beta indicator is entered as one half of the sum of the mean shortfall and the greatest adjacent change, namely 1.9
